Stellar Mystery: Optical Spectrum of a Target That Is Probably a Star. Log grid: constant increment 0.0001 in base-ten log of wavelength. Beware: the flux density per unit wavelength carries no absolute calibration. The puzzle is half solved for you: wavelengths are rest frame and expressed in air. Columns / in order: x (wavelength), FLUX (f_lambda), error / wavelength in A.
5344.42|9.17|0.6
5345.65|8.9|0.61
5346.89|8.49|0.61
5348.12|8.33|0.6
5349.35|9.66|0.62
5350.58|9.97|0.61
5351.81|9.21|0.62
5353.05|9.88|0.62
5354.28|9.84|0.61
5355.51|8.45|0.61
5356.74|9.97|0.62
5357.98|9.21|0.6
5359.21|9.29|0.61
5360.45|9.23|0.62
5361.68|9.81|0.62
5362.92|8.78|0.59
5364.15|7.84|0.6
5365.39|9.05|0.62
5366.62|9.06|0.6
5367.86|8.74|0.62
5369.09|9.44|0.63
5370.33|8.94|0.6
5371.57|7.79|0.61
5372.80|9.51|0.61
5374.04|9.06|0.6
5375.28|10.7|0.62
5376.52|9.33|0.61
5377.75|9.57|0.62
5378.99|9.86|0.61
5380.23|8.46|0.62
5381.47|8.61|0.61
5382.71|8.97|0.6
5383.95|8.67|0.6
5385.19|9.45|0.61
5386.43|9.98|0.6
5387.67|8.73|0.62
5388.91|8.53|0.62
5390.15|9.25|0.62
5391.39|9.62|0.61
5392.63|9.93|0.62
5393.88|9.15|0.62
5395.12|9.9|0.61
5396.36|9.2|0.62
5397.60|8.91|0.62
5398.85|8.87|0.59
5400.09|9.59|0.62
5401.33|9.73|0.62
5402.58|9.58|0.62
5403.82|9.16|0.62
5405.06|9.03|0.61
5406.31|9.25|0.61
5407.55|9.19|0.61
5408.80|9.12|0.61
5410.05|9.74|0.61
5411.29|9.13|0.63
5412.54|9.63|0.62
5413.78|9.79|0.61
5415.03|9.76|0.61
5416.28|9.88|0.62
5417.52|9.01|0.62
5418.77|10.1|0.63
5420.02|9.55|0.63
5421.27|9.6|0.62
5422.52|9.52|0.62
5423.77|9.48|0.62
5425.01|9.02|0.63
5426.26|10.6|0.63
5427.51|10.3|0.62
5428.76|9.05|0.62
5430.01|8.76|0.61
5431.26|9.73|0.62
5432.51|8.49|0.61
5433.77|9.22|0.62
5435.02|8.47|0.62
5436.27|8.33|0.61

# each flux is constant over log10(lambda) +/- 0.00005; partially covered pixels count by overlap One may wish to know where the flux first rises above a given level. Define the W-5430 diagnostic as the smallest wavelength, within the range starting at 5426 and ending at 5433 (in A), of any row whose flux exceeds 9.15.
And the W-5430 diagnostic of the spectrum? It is 5426.26 A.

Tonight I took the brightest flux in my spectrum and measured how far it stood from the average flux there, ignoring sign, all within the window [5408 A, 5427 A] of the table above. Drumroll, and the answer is 1.0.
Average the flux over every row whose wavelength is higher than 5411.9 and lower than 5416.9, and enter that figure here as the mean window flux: 9.8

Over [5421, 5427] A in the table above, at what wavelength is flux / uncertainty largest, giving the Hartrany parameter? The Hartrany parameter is 5426.26 A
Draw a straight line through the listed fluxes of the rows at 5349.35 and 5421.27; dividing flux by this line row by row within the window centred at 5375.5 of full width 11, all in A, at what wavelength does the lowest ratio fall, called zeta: 5371.57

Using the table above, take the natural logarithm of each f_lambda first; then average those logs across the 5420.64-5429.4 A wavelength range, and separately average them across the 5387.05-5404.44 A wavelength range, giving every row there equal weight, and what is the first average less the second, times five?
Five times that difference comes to 0.19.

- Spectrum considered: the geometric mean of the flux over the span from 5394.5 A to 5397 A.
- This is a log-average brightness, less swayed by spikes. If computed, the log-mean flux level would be 9.54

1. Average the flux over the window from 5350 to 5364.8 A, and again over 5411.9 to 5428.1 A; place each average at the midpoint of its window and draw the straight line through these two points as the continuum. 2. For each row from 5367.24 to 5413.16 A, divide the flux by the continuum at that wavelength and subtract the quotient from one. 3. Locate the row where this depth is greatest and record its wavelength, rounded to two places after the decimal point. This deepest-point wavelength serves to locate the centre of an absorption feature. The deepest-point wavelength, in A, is 5371.57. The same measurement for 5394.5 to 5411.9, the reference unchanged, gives 5398.85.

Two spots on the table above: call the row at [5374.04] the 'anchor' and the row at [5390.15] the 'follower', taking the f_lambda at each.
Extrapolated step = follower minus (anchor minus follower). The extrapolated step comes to 9.4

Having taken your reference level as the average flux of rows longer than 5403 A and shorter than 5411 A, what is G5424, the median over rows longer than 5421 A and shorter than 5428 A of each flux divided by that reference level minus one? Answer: 0.03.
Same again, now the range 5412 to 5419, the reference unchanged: 0.06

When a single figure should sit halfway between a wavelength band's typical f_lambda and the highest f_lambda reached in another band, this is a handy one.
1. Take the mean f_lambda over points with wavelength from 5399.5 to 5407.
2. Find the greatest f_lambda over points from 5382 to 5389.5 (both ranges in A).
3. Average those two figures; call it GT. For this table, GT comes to 9.7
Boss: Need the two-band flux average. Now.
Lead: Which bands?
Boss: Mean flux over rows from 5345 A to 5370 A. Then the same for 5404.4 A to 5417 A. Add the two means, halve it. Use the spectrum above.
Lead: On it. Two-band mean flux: 9.30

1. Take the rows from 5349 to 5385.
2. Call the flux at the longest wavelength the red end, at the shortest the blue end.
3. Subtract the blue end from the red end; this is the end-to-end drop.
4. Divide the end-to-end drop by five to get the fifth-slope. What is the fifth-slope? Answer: -0.20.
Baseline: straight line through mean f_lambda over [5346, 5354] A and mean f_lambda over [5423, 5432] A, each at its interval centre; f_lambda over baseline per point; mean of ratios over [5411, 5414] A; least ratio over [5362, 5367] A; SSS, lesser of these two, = 0.84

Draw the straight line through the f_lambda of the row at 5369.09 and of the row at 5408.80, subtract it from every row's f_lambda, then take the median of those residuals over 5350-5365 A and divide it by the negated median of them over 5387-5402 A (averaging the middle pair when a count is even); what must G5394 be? -12.6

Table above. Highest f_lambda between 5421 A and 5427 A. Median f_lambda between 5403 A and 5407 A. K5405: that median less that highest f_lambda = -1.4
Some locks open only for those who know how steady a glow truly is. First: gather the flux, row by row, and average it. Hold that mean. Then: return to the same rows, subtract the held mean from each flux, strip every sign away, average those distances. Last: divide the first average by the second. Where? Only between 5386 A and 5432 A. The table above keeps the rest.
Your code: 24.4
